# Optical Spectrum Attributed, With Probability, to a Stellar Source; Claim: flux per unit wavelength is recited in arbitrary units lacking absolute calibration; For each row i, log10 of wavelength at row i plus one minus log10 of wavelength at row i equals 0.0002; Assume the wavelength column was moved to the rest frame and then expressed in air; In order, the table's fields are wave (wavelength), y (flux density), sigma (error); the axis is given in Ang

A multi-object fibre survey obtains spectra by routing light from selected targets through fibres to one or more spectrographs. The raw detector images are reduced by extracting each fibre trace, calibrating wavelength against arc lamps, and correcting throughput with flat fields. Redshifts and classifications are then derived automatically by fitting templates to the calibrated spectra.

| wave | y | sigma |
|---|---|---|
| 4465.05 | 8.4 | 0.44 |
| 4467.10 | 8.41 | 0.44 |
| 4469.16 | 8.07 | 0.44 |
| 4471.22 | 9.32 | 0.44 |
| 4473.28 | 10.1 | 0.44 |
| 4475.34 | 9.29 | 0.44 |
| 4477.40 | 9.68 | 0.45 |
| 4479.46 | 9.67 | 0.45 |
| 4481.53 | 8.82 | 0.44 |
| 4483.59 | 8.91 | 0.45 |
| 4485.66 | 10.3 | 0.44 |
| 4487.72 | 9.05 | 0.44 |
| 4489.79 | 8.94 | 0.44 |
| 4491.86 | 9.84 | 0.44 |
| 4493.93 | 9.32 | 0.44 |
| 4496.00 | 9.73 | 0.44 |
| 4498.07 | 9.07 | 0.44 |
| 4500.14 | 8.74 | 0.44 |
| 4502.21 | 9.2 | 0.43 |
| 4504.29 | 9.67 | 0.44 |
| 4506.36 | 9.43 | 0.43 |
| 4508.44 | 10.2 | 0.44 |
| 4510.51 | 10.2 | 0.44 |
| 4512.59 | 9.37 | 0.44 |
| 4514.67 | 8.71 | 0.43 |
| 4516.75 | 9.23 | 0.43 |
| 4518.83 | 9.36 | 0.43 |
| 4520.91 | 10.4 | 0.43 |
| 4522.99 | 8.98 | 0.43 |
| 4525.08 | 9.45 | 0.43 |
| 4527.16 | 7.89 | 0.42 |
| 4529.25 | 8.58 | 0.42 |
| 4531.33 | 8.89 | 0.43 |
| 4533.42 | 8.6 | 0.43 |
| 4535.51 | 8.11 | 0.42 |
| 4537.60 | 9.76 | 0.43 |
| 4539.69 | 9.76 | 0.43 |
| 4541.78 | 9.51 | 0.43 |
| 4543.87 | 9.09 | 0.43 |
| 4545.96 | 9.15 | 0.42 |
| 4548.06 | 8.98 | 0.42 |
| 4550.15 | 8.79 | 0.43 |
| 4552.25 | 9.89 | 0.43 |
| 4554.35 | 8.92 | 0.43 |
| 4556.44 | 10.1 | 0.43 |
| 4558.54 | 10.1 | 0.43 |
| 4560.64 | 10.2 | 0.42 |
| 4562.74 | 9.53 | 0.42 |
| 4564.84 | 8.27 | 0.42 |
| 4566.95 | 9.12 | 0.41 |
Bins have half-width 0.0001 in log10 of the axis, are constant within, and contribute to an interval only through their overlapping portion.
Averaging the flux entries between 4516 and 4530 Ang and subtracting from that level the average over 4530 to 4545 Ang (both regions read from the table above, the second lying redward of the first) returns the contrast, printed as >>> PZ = 0.0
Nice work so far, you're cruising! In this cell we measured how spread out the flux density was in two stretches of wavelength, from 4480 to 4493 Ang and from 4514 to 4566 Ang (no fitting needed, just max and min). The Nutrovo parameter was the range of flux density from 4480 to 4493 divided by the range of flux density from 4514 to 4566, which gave 0.59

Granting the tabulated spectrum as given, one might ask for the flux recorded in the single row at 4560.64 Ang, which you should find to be 10.2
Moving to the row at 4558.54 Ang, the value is 10.1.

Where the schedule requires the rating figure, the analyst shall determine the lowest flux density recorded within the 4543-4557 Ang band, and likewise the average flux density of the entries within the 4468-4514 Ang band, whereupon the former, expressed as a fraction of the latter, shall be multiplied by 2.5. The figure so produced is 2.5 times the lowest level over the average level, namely 2.34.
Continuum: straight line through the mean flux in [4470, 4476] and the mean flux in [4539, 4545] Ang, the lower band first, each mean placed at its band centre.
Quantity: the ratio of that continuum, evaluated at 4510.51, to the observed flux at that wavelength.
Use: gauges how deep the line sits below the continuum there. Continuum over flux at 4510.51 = 0.93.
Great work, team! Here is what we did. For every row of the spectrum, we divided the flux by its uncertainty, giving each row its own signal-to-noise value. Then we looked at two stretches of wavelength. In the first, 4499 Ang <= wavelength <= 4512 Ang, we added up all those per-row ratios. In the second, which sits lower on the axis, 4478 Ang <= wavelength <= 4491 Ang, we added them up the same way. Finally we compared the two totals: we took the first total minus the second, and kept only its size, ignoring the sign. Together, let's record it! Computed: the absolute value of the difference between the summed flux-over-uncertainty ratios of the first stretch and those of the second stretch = 5.9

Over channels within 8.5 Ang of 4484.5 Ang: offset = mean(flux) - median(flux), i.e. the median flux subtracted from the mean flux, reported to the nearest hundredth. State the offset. 0.04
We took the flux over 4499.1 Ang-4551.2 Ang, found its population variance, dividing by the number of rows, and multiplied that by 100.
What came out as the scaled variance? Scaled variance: 36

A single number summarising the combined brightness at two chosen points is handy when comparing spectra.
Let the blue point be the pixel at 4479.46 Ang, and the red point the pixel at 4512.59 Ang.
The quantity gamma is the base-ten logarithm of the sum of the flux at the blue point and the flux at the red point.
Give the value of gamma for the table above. 1.28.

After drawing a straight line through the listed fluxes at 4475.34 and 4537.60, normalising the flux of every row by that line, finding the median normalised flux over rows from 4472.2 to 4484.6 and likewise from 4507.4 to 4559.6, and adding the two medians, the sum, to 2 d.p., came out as 1.98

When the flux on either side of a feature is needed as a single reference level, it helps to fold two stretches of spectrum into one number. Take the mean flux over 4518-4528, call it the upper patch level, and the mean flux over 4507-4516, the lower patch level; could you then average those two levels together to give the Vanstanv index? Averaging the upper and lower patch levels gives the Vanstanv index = 9.42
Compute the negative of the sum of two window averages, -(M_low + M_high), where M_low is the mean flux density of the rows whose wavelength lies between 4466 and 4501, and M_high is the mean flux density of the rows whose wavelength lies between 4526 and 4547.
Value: -18.2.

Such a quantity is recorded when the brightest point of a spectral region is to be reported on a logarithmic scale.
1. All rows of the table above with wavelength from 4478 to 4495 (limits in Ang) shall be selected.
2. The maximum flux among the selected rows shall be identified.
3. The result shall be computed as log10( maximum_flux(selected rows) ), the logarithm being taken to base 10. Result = 1.01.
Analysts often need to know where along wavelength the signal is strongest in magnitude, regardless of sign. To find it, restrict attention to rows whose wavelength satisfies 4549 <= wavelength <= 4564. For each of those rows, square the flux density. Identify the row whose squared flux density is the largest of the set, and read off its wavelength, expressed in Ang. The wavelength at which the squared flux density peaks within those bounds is 4560.64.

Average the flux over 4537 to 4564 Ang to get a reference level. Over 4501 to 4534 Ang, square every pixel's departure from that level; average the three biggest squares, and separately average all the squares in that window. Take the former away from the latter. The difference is -1.0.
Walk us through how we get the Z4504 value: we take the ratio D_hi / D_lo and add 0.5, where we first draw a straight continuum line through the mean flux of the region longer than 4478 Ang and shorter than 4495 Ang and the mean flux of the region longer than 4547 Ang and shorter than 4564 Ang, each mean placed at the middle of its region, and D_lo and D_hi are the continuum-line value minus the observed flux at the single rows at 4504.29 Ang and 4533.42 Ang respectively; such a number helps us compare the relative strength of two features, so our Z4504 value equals -2.9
